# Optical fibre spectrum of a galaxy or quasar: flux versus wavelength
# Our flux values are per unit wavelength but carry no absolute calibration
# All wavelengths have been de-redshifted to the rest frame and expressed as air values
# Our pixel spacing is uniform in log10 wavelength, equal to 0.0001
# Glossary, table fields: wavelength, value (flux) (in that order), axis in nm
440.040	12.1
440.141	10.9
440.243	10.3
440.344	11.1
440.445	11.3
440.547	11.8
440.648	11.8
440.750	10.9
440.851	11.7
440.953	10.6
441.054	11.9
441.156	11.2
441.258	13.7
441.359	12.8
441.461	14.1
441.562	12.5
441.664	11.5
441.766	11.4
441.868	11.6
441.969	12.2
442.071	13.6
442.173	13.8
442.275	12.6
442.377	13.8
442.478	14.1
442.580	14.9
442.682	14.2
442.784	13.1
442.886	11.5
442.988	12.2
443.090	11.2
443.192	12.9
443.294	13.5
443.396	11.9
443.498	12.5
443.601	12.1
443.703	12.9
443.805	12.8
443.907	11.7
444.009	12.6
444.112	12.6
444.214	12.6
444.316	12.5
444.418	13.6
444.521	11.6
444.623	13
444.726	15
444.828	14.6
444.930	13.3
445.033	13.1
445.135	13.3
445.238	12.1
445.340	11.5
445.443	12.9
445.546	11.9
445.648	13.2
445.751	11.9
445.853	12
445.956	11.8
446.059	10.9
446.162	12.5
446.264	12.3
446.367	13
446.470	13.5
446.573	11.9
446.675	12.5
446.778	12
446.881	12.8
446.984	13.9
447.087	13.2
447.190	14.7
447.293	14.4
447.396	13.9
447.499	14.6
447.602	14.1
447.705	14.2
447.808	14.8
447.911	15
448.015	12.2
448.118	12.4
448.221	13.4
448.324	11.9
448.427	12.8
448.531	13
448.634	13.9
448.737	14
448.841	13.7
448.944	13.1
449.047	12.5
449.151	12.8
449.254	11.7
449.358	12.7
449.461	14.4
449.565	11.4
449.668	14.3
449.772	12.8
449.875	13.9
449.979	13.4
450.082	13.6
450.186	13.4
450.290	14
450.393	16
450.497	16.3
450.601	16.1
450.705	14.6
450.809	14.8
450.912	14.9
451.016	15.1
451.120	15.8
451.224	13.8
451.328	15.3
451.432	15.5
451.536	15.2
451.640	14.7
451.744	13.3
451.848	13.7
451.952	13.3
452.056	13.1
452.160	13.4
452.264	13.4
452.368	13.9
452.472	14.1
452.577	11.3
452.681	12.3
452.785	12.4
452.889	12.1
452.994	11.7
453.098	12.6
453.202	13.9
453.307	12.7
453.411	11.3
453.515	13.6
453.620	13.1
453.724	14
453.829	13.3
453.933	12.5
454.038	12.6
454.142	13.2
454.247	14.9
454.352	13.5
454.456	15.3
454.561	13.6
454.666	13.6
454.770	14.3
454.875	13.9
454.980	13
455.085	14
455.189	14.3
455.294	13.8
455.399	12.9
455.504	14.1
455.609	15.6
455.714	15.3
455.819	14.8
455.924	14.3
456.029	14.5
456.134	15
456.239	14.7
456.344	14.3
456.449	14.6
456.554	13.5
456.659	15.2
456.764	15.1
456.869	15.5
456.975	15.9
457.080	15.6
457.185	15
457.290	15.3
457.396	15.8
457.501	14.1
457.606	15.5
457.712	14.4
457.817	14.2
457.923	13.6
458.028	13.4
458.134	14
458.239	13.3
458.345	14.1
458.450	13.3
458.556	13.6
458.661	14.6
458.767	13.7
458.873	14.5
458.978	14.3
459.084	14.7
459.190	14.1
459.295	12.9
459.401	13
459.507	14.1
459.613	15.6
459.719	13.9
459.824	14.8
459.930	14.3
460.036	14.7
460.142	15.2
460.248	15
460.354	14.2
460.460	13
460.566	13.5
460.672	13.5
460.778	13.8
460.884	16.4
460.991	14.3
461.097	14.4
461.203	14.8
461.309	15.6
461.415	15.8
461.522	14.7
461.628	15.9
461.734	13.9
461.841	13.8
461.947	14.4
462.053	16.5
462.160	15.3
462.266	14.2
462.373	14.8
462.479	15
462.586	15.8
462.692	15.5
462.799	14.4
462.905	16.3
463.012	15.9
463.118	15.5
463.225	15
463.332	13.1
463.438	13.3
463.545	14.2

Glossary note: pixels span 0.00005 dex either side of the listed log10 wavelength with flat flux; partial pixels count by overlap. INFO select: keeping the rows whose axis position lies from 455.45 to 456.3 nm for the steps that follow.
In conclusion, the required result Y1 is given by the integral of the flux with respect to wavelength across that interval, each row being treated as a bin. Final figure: 12.6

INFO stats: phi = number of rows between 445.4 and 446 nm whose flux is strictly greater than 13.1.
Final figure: 1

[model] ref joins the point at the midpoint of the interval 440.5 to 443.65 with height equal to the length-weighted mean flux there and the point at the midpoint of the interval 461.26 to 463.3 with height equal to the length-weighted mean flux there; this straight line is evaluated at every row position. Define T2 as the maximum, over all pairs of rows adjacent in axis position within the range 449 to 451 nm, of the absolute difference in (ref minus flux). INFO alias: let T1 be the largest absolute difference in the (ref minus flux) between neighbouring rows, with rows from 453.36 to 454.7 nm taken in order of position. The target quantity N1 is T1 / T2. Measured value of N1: 0.76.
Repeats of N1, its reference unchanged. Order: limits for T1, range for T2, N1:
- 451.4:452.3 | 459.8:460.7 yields 1.16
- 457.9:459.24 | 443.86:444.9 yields 0.49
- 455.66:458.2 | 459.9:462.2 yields 0.66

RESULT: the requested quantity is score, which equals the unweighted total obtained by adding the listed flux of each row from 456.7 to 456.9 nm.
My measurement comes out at 30.6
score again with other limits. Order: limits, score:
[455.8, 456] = 29.1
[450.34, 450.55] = 32.3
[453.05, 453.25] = 26.5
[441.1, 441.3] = 24.9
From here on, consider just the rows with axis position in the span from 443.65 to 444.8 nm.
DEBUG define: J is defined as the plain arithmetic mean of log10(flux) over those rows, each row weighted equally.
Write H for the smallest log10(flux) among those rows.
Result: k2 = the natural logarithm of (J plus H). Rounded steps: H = 1.064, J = 1.11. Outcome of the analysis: 0.775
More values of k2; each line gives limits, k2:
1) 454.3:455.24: 0.814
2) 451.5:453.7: 0.774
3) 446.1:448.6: 0.788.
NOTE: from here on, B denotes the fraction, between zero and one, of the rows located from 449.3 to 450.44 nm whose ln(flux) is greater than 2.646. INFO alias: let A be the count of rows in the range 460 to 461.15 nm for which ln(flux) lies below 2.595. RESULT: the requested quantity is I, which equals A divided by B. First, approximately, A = 1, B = 0.27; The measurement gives 4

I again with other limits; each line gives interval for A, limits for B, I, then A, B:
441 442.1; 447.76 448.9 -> 44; 8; 0.18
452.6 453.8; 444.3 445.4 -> 44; 8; 0.18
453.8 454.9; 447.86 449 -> 44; 4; 0.09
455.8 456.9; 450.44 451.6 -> 0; 0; 0.91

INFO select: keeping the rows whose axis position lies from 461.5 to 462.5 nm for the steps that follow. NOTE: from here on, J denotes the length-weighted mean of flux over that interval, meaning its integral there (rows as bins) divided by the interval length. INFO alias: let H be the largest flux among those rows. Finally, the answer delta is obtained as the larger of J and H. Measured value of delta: 16.5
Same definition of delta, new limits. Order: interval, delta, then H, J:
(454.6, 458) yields 15.9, 15.9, 14.5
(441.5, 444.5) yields 14.9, 14.9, 12.7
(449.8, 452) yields 16.3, 16.3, 14.6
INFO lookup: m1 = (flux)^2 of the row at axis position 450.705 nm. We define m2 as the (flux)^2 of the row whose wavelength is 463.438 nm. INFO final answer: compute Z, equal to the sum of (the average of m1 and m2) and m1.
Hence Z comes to 408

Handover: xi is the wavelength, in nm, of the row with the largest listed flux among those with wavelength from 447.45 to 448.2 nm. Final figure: 447.911 nm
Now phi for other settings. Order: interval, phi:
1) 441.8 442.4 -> 3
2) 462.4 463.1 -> 6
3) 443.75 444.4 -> 0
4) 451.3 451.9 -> 6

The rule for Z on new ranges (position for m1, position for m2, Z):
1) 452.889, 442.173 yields 315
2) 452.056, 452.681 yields 333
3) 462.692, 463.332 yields 446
